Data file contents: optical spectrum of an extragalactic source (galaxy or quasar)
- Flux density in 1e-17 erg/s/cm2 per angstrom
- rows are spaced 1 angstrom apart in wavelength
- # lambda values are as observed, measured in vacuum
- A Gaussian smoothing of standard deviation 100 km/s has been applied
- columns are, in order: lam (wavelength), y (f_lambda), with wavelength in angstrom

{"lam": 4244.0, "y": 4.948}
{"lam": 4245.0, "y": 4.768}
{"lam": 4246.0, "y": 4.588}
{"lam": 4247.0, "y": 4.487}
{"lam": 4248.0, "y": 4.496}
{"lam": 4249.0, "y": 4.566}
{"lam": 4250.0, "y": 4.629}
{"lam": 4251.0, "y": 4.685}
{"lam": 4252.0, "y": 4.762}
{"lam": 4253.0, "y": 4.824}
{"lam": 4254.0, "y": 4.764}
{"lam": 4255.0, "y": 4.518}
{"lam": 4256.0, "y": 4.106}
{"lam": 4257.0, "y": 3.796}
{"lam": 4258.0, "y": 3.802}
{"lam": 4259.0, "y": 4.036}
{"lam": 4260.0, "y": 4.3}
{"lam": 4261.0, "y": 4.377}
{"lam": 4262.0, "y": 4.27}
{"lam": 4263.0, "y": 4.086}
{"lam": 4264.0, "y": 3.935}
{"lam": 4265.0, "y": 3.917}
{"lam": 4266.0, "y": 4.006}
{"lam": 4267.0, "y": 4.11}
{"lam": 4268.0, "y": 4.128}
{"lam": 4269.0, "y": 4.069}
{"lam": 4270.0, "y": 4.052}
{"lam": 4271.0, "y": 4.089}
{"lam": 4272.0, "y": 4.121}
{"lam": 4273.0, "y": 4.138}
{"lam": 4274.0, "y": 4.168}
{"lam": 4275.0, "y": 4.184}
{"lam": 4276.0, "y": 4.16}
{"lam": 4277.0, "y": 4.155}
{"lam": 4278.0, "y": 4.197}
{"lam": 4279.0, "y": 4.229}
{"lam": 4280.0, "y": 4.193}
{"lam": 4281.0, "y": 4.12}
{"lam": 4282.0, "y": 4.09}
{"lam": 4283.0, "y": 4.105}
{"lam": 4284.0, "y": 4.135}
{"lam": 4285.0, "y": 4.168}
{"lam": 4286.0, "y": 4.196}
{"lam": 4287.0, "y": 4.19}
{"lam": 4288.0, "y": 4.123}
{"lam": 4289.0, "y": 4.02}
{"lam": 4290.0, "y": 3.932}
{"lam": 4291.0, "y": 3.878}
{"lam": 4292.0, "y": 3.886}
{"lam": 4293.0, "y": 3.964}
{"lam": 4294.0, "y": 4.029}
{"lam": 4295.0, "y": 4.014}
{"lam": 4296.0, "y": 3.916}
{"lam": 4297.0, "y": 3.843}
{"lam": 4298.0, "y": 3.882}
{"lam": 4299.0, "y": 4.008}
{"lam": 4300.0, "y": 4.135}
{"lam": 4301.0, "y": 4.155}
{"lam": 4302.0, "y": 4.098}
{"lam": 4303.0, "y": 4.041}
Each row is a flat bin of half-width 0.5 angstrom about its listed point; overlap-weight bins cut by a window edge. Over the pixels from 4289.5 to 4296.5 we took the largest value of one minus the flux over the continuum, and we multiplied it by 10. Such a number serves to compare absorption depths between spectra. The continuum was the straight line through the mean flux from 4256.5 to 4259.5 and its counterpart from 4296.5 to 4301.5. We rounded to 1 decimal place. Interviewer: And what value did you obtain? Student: 0.3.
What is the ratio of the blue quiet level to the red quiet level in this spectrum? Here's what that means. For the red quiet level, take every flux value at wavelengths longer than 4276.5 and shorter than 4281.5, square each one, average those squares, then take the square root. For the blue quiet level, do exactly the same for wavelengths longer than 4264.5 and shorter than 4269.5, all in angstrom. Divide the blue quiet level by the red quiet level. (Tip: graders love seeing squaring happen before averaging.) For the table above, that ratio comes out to 0.97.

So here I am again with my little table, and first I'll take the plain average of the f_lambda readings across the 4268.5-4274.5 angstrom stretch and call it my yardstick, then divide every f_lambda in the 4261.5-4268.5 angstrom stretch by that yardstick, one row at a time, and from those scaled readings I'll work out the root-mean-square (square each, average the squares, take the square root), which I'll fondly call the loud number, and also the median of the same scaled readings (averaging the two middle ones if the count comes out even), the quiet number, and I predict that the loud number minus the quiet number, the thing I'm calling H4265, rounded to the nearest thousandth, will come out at -0.005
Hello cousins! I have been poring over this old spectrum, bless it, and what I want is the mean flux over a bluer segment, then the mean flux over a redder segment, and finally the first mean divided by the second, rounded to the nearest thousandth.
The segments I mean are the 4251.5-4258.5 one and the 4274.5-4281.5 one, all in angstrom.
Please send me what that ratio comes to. 1.046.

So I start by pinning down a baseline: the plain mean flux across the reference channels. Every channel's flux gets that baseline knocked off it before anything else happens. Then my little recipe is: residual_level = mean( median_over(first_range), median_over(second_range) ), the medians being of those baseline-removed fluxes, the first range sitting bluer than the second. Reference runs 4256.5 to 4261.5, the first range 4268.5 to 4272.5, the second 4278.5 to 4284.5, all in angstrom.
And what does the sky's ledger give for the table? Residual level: 0.0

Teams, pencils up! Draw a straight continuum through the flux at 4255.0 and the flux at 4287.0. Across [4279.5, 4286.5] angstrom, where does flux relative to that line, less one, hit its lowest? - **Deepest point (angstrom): 4282.0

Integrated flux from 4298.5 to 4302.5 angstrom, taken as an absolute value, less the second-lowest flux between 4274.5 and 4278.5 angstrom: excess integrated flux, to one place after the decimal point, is 12.2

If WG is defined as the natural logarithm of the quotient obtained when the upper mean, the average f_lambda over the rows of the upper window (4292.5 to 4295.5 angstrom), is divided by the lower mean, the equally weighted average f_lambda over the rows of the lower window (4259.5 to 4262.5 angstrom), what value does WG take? -0.075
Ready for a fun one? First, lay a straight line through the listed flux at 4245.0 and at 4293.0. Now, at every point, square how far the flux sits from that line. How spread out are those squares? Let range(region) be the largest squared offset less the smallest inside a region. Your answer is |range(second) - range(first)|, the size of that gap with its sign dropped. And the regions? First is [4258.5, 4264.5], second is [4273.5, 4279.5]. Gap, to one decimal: 0.2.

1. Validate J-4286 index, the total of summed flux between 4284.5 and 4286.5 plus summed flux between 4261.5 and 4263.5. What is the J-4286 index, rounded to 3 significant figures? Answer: 16.7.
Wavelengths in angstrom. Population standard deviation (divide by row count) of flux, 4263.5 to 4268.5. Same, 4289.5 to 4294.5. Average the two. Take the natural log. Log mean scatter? -2.6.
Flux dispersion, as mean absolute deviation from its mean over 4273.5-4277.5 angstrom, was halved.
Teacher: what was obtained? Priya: 0.005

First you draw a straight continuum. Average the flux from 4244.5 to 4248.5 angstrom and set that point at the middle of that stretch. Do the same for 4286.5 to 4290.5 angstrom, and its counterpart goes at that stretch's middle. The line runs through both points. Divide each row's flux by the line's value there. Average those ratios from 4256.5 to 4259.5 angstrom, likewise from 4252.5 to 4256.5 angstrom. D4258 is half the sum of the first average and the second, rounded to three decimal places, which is 0.944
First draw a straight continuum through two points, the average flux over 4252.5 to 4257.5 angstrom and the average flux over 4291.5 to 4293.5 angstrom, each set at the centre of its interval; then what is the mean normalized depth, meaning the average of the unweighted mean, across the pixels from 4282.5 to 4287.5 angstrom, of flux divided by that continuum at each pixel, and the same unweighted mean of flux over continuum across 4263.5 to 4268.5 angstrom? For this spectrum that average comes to 0.99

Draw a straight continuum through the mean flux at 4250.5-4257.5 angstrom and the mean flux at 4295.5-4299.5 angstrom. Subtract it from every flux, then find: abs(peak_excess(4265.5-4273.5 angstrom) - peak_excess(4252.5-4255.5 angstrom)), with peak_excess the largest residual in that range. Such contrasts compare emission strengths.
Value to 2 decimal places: 0.42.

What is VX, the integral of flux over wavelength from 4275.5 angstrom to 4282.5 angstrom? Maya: 29.1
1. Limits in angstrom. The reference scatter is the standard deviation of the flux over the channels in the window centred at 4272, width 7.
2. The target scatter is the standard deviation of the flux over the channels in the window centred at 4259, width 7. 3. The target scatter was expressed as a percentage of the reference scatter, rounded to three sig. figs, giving 472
